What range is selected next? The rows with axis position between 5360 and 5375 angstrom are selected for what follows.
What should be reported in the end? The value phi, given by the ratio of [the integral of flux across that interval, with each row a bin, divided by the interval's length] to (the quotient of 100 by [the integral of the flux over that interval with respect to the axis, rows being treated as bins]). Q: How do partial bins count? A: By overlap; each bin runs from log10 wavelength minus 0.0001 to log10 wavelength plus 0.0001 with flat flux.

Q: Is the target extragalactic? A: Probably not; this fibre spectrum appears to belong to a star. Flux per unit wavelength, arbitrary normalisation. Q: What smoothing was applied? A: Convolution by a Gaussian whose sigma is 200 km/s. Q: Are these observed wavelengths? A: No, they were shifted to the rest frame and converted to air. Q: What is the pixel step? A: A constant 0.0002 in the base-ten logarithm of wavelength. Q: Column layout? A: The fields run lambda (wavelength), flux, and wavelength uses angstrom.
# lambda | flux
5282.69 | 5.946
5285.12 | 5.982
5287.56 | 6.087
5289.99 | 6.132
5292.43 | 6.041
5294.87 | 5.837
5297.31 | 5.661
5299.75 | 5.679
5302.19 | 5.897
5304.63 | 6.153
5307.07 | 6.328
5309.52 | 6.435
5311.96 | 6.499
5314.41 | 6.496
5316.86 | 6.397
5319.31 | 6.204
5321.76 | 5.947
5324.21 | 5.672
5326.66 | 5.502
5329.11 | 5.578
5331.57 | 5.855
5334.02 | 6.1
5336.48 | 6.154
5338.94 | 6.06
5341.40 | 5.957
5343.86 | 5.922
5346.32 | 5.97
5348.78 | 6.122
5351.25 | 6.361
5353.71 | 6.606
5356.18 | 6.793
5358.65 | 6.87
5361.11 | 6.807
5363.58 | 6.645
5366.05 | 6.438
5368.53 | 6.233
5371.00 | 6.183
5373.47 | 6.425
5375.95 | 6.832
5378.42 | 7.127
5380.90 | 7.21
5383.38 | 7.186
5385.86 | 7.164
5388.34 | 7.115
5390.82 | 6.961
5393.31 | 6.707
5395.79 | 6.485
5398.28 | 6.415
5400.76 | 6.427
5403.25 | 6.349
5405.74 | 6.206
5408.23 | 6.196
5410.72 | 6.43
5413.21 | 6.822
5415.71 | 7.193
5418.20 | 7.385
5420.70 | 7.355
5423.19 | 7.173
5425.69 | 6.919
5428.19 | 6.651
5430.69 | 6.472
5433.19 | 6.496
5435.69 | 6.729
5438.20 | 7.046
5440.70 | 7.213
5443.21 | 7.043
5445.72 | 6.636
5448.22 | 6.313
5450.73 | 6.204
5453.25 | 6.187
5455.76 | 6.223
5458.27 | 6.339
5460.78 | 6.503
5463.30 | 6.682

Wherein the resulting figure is 6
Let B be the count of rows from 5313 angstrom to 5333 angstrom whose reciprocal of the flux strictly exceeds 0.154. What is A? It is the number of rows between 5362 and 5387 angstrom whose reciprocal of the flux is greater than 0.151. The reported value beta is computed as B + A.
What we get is 11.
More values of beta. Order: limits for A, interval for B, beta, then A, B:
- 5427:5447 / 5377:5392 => 2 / 2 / 0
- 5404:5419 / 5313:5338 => 12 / 3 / 9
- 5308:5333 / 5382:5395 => 10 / 10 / 0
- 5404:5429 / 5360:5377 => 7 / 3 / 4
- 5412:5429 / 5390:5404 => 4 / 0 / 4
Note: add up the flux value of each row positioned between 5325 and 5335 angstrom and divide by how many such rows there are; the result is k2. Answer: 5.76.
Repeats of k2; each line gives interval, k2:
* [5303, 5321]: 6.36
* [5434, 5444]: 7.01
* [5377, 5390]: 7.16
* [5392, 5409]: 6.40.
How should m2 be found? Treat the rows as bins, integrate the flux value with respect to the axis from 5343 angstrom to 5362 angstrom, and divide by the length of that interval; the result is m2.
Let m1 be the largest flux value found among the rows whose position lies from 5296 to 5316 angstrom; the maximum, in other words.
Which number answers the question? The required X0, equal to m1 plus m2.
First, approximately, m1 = 6.499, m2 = 6.4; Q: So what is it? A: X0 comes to 12.9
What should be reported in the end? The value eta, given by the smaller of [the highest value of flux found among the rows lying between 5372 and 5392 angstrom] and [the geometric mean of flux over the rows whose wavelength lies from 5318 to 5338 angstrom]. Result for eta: 5.9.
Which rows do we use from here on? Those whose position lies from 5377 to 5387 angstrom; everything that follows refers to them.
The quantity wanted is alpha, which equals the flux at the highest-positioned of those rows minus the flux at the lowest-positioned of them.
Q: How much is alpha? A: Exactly 0.0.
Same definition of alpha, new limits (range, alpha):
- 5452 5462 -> 0.3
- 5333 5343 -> -0.1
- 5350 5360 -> 0.5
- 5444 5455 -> -0.4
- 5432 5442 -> 0.7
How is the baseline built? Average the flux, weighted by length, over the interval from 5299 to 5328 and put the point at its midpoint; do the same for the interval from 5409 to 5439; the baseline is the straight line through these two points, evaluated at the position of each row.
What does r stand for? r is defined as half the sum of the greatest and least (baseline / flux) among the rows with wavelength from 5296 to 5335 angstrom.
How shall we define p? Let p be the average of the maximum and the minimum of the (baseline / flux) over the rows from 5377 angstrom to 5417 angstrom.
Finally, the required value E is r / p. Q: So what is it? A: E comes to 1.03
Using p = 1.00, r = 1.03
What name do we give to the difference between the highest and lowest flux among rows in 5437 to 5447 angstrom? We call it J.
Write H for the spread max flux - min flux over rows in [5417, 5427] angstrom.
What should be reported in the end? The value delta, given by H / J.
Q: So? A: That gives 0.81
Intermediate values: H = 0.47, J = 0.58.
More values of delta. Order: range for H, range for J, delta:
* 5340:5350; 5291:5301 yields 0.53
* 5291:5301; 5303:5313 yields 1.10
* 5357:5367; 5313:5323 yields 0.79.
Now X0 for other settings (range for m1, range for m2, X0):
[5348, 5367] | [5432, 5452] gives 13.6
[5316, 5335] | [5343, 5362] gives 12.8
